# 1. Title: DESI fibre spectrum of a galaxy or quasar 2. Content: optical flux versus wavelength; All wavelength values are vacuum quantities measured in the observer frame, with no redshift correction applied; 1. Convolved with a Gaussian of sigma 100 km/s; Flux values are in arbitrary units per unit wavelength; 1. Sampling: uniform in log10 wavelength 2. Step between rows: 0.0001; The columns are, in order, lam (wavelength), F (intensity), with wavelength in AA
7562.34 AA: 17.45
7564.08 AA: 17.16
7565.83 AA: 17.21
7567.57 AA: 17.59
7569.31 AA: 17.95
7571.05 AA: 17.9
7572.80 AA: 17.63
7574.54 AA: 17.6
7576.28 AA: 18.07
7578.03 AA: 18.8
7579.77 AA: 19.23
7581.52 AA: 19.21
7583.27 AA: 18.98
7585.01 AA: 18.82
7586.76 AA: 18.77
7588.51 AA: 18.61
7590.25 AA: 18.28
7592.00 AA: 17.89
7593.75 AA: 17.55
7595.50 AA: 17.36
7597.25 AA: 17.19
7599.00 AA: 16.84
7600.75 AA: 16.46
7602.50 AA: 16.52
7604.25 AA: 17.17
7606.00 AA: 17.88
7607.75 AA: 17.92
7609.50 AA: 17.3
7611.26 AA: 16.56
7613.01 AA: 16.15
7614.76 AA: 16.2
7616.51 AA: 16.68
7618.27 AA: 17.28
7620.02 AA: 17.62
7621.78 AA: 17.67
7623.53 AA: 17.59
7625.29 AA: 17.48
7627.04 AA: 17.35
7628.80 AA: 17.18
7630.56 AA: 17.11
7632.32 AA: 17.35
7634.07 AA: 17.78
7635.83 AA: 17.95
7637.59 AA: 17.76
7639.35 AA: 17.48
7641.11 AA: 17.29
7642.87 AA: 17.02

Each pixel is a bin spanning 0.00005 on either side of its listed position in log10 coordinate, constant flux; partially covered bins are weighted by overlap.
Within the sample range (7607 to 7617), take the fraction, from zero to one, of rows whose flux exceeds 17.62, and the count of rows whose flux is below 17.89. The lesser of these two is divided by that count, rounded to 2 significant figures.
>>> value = 0.033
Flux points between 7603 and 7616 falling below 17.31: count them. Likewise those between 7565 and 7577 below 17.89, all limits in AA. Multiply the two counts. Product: 20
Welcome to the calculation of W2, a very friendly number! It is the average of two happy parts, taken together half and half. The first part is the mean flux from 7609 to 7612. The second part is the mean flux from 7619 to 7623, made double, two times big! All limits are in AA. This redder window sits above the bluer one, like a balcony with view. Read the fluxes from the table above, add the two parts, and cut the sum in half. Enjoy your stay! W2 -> 26.1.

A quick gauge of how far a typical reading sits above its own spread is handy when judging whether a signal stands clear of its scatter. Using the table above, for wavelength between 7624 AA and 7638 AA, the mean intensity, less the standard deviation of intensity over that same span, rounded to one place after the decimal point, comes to 17.2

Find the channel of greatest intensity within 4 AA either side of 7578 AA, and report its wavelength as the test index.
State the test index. 7579.77 AA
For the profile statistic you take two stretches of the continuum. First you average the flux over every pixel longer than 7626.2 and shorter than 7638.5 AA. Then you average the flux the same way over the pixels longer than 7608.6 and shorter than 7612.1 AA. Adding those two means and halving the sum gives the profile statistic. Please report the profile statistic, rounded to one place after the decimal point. 17.2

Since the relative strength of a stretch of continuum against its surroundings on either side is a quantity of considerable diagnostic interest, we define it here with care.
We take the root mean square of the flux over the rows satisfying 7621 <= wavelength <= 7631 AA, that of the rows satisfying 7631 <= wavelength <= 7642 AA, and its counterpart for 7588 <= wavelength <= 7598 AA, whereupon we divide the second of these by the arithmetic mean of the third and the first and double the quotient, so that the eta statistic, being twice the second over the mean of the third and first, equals 2.00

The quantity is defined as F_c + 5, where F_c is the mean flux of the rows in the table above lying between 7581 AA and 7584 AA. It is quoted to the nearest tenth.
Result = 24.1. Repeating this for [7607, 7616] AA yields 21.8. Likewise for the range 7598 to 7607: 22.0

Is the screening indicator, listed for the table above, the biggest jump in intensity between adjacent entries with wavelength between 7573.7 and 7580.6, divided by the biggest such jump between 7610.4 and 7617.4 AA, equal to 1.5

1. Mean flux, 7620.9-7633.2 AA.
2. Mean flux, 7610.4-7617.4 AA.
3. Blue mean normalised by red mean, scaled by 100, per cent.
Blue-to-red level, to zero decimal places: 94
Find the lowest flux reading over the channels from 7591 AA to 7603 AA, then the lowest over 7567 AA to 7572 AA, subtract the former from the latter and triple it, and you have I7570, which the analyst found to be 3.4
